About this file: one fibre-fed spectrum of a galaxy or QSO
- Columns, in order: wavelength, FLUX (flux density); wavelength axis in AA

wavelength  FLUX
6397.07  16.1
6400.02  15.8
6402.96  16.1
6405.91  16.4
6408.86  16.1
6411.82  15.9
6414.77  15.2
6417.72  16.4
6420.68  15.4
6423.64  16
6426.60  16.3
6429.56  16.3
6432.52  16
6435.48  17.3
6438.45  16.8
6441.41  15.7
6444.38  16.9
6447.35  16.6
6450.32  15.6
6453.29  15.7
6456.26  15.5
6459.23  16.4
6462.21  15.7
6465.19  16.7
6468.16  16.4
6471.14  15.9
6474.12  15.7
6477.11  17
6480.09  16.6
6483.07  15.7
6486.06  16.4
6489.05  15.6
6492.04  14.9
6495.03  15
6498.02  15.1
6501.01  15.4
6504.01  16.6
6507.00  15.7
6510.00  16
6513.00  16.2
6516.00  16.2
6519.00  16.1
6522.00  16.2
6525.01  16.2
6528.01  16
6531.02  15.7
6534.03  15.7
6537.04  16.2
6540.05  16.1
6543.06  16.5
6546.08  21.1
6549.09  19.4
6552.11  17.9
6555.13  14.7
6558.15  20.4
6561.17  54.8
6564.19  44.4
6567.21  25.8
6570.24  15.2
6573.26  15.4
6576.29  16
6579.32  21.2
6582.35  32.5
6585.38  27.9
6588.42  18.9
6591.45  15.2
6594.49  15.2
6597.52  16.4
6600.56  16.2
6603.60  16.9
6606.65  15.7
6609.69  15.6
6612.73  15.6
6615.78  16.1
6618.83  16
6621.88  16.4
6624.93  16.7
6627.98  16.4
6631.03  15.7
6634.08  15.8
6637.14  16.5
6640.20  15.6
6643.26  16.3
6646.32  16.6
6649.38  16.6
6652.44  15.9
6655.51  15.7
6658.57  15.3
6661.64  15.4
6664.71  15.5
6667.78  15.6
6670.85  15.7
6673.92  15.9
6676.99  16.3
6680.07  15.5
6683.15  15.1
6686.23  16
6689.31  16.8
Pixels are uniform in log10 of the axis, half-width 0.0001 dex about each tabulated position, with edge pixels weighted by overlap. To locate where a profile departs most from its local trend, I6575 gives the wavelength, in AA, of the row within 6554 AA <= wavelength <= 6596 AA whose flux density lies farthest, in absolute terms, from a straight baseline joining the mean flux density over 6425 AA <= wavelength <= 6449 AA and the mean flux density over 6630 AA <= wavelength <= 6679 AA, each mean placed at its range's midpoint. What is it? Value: 6561.17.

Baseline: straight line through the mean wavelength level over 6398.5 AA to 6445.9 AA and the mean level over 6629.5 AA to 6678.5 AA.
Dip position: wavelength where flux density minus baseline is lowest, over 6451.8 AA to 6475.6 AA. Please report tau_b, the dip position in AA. 6456.26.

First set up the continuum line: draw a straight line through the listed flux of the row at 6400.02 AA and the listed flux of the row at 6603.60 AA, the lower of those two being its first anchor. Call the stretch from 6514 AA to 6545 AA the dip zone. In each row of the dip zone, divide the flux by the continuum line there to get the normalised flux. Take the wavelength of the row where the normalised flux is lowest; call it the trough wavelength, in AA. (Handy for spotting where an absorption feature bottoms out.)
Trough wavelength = 6534.03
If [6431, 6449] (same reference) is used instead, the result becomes 6441.41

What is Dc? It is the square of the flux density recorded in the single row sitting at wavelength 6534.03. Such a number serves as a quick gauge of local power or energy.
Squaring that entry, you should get 246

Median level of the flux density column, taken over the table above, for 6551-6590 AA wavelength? 20.4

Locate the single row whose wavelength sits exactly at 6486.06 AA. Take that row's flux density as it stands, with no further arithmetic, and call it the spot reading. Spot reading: 16.4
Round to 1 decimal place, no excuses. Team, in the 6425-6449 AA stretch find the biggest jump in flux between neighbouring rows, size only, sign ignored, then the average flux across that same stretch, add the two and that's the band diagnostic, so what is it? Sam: 17.8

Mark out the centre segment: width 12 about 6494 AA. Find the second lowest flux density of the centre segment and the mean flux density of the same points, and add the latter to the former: 30.1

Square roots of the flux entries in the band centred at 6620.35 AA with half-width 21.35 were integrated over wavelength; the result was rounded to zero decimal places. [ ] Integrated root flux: 171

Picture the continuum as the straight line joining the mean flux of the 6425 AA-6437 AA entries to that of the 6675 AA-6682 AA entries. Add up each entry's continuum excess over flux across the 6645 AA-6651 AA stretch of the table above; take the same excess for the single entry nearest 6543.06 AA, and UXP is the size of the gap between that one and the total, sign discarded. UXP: 1.0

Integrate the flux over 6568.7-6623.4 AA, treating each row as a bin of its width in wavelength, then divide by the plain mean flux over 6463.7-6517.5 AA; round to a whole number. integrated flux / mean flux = 61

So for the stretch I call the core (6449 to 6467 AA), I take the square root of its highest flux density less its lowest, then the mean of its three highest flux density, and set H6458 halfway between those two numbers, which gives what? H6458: 8.7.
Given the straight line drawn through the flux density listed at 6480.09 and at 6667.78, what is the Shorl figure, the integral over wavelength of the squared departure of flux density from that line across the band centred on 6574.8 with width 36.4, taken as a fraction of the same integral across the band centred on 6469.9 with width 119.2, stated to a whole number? 103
